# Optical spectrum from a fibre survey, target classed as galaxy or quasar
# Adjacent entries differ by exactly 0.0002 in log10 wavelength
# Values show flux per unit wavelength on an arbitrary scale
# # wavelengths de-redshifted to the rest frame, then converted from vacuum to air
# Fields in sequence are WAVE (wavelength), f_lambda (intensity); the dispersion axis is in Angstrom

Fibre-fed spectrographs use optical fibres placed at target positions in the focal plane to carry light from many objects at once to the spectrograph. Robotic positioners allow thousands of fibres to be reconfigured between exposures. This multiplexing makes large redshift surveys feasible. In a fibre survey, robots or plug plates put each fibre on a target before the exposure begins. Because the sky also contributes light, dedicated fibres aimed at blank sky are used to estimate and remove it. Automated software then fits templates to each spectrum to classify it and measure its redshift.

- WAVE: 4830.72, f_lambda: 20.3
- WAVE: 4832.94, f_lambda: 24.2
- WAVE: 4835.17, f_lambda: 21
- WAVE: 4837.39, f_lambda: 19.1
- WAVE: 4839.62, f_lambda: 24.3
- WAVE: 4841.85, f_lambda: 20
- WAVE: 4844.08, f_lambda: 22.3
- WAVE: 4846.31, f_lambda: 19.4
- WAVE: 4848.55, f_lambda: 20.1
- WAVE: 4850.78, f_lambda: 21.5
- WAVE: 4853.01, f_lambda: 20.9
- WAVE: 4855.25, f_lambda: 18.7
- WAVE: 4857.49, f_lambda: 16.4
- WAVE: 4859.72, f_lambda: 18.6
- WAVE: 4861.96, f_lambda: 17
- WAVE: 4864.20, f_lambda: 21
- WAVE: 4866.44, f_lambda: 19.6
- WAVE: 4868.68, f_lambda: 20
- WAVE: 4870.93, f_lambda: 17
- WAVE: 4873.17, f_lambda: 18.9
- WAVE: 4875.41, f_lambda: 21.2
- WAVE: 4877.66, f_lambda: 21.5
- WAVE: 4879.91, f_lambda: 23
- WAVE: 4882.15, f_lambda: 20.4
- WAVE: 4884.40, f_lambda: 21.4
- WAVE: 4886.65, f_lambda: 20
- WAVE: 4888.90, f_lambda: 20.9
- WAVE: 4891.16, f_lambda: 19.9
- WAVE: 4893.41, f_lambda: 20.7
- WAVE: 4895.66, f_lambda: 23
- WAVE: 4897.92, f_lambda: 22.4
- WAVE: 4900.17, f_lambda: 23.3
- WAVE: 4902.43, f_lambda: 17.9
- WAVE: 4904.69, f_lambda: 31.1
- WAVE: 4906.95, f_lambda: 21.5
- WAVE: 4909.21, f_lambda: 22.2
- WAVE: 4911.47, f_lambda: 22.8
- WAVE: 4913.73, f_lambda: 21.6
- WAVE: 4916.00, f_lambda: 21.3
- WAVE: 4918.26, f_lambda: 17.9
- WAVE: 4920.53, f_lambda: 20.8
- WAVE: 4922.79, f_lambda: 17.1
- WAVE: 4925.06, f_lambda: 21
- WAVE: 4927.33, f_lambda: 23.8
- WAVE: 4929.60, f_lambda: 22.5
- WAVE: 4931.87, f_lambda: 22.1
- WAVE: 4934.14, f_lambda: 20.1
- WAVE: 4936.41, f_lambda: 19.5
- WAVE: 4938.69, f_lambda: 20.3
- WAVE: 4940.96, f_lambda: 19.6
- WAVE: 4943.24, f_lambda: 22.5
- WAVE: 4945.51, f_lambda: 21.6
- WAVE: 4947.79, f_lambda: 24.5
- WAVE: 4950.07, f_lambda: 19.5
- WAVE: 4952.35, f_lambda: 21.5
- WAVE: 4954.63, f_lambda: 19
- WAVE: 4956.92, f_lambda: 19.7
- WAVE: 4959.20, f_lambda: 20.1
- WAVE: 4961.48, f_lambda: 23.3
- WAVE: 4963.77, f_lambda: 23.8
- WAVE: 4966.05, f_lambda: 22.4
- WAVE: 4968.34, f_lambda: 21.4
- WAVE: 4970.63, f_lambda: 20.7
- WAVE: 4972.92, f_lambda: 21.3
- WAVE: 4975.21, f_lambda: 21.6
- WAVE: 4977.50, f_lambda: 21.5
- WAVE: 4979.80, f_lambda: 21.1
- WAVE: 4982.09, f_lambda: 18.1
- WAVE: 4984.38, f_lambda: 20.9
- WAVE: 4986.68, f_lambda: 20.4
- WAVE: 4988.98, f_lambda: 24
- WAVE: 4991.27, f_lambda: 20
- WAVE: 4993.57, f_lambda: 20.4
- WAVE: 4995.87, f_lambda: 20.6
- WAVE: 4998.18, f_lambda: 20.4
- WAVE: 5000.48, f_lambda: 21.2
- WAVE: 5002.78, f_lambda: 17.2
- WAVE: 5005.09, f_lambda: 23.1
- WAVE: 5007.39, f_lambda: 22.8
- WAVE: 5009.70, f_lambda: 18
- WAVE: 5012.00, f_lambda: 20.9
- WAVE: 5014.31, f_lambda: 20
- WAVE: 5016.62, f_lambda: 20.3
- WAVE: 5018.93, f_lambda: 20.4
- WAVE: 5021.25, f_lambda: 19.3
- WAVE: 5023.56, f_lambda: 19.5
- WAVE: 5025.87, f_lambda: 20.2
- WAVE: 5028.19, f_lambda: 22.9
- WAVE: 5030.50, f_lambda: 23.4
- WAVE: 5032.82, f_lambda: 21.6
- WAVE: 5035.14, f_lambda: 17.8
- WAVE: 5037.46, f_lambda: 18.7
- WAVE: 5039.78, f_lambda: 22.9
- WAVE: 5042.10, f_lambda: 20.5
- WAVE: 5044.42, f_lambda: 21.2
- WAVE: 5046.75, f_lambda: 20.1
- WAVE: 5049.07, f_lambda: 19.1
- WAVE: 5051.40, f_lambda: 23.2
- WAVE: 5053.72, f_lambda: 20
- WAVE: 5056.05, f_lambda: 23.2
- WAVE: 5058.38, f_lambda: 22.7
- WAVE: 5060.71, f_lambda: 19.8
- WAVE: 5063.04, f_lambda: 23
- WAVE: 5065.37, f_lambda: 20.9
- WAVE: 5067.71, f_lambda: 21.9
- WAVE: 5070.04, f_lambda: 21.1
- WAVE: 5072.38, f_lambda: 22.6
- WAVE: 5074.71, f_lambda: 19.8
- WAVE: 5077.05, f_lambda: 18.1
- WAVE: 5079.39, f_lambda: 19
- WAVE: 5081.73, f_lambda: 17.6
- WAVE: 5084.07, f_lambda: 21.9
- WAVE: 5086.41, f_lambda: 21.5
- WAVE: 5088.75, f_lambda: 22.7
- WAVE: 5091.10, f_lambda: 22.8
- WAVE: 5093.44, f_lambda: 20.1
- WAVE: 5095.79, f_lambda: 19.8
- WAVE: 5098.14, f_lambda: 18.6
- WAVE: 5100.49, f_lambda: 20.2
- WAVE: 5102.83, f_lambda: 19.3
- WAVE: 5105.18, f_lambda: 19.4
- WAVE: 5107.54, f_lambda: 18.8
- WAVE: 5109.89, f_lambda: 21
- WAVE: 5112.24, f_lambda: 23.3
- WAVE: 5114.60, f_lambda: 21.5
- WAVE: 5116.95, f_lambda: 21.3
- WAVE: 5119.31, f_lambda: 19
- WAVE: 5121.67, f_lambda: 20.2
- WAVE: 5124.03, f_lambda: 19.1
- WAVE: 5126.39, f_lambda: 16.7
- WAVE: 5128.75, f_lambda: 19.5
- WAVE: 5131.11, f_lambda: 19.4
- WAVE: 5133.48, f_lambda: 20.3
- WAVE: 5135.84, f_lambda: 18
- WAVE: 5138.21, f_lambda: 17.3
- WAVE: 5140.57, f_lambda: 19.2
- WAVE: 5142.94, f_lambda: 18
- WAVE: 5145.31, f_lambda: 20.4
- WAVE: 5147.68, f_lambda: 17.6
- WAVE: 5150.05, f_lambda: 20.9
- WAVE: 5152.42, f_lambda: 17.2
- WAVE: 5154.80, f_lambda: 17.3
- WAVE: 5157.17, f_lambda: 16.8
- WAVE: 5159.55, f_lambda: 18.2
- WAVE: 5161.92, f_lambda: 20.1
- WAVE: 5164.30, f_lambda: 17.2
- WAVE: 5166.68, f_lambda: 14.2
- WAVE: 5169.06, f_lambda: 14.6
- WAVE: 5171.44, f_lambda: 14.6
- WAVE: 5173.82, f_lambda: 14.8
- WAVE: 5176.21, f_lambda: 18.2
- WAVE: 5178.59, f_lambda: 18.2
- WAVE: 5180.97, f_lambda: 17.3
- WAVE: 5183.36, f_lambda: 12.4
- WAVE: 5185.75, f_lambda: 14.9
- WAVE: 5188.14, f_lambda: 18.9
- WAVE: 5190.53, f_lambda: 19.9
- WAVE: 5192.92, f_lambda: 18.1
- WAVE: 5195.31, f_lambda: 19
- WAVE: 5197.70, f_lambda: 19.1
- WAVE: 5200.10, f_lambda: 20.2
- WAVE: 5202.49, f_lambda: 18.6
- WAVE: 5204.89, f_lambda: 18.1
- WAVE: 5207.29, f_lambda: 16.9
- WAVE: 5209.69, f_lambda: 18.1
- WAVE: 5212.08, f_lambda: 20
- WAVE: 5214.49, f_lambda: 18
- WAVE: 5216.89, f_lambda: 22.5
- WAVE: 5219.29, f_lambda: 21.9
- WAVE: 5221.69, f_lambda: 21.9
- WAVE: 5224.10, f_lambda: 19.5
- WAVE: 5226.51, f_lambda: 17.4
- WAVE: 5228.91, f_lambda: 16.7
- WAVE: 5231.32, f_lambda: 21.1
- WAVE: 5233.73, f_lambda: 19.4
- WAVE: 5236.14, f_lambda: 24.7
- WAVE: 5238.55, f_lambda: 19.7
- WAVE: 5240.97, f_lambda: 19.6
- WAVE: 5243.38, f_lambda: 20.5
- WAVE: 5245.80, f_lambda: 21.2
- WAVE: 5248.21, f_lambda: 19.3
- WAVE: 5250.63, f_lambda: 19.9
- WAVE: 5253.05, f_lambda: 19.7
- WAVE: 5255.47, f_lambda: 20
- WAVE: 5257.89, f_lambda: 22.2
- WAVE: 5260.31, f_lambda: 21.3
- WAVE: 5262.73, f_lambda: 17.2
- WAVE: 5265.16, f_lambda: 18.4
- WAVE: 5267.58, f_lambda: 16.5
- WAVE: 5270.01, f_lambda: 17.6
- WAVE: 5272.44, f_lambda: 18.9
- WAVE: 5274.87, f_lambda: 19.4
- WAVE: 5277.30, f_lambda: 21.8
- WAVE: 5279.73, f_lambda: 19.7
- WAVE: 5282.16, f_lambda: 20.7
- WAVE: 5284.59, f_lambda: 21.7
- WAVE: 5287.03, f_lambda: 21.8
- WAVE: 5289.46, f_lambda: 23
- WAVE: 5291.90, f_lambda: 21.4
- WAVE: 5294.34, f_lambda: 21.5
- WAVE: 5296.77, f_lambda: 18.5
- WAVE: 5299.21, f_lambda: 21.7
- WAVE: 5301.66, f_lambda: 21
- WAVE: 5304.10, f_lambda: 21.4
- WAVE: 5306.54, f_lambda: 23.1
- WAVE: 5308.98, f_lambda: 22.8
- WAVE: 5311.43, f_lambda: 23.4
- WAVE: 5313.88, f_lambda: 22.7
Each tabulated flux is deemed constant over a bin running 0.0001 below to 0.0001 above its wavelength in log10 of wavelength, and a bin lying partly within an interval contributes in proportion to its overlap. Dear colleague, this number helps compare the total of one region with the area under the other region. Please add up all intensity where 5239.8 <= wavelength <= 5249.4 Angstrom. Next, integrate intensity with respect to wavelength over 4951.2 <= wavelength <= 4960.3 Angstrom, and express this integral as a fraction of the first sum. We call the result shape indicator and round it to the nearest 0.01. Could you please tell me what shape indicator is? 2.27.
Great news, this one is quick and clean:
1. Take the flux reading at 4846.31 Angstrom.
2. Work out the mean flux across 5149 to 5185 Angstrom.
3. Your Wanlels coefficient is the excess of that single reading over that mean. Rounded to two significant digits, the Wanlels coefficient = 2.6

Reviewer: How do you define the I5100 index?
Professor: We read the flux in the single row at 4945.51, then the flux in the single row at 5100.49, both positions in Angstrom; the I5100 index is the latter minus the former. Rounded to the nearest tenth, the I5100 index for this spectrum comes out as -1.4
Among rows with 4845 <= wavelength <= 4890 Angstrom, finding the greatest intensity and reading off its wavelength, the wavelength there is 4879.91 Angstrom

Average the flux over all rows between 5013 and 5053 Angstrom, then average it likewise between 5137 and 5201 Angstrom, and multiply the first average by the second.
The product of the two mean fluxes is 363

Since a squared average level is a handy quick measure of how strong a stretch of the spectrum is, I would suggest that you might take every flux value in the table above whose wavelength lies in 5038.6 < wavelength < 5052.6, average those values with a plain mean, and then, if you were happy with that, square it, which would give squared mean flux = 448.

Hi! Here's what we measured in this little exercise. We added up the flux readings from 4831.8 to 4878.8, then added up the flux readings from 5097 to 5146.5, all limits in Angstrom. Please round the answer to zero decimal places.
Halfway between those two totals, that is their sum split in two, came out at 417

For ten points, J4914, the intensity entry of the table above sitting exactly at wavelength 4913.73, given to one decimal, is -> 21.6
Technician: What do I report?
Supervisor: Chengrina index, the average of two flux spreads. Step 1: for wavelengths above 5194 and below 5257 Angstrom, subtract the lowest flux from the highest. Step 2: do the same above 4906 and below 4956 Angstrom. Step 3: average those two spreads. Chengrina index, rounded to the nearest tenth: 7.7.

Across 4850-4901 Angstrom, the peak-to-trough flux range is 6.9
